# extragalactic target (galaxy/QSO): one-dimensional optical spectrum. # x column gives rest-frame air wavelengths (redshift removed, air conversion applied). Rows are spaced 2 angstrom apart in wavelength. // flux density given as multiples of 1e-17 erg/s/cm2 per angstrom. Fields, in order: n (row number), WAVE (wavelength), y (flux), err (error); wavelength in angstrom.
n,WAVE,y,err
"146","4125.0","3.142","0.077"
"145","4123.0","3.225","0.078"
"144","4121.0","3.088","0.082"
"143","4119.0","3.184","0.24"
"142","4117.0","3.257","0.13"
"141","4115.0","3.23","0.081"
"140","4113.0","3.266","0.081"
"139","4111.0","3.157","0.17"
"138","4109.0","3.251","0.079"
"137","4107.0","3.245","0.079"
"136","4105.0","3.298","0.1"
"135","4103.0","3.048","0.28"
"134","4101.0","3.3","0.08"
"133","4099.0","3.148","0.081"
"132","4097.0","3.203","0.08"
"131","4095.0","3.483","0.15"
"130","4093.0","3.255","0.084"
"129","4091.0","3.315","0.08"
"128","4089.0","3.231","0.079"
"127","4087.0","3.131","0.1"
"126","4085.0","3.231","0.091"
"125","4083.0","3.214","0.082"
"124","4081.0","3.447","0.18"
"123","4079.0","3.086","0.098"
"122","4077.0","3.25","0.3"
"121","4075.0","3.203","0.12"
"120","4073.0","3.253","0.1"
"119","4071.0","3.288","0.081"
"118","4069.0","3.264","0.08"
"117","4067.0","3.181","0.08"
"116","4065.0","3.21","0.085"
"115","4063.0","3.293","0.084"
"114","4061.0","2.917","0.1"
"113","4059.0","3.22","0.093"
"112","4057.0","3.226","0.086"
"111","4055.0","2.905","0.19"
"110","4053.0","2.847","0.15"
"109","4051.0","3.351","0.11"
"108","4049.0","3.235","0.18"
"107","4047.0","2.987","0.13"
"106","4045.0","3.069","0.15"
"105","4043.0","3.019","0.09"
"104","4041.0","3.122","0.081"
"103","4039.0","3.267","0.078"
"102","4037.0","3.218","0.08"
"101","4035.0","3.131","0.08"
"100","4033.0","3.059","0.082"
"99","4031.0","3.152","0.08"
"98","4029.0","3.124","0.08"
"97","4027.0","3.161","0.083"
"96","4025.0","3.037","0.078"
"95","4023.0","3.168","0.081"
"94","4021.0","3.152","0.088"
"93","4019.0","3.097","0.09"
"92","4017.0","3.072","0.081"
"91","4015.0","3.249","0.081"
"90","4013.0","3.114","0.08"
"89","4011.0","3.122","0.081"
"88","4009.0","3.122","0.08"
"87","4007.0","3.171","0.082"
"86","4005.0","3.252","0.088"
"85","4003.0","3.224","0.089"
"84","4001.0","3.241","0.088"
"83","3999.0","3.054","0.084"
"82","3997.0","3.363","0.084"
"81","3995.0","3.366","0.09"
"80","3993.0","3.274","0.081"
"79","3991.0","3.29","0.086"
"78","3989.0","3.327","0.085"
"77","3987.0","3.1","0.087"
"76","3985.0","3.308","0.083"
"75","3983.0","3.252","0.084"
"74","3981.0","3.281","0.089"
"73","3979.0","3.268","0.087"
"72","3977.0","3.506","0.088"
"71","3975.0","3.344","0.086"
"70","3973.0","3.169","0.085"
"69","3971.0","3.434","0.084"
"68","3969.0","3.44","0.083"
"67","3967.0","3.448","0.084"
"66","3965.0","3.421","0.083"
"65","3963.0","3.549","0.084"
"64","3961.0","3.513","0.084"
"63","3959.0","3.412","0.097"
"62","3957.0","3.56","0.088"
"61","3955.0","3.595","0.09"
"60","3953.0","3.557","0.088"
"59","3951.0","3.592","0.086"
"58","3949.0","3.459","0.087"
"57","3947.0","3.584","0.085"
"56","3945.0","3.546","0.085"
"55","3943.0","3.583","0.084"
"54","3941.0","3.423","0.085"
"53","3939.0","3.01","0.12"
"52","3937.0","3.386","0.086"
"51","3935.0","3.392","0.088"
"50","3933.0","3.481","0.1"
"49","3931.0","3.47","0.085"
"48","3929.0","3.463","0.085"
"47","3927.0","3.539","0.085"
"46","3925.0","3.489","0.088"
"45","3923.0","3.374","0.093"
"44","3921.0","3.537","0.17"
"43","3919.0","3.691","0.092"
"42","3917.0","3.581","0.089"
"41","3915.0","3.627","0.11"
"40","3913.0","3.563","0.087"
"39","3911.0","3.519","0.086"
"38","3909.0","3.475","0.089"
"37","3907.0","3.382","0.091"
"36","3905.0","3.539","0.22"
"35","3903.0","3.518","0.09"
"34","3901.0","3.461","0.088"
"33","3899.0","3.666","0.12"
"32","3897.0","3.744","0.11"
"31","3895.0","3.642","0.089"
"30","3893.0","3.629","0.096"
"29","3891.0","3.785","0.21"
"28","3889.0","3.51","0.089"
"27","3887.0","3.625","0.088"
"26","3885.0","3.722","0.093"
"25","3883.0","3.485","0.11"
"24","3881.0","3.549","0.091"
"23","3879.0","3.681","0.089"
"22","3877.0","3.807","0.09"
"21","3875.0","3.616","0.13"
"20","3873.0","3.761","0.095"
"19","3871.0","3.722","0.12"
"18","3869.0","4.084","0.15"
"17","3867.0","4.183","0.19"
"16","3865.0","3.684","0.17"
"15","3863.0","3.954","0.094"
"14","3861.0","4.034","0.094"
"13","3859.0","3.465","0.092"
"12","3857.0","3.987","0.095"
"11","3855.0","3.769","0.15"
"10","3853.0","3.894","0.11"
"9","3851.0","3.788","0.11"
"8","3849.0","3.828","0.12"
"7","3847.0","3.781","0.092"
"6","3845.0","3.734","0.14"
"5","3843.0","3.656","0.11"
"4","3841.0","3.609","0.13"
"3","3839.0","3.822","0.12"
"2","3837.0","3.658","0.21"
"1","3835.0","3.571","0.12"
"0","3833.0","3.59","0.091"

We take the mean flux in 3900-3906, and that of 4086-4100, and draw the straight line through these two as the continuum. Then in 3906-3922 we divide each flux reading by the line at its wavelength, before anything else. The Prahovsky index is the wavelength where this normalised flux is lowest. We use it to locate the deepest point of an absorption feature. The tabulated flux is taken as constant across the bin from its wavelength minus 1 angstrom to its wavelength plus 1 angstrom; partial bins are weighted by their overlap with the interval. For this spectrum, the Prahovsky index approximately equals 3907.0 angstrom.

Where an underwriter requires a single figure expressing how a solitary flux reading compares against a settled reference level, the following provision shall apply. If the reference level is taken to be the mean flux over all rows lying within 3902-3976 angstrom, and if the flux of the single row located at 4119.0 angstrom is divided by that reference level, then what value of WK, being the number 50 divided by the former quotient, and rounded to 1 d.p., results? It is 54.6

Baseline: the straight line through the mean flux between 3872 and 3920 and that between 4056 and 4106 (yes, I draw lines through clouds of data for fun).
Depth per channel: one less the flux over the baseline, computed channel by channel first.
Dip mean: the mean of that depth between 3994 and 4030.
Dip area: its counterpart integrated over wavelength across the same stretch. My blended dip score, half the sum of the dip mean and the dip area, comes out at 1.1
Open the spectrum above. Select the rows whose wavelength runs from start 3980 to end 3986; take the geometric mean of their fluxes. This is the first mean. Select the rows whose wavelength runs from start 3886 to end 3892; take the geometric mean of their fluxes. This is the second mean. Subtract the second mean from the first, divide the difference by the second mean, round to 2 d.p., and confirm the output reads -0.10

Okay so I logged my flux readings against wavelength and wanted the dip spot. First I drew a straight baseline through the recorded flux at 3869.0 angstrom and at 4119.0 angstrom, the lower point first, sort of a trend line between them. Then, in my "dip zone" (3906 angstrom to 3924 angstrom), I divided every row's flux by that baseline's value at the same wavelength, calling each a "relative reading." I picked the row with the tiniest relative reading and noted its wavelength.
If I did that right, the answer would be 3907.0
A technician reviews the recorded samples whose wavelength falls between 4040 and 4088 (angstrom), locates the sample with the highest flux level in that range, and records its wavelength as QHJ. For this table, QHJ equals 4081.0 angstrom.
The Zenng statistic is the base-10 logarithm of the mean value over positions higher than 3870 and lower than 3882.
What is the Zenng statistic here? 0.567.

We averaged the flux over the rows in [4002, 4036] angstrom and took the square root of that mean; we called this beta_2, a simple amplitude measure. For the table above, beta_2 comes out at 1.77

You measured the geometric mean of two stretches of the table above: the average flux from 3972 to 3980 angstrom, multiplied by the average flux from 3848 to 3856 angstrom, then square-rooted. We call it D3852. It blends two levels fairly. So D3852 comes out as 3.56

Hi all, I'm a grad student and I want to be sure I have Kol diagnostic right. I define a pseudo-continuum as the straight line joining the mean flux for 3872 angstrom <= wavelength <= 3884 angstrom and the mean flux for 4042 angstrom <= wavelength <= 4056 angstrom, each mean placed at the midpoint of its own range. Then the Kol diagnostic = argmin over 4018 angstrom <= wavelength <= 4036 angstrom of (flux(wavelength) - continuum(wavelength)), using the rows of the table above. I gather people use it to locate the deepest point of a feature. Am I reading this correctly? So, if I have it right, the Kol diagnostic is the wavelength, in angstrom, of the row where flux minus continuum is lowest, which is 4025.0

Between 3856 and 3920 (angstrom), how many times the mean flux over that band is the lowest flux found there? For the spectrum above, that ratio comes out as 0.920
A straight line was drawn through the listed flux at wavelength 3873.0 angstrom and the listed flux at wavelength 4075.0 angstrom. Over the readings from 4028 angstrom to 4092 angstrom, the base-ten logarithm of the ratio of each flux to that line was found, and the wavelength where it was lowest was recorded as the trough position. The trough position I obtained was 4053.0 angstrom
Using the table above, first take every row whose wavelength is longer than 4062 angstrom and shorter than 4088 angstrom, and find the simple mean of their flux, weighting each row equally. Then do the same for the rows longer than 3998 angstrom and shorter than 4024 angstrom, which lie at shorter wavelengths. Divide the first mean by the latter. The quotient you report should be 1.02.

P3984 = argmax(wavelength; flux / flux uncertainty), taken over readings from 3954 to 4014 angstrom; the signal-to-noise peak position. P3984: 3963.0 angstrom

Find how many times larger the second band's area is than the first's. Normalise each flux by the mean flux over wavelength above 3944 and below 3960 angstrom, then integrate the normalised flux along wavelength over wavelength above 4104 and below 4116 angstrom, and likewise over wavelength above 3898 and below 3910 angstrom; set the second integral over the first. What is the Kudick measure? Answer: 1.08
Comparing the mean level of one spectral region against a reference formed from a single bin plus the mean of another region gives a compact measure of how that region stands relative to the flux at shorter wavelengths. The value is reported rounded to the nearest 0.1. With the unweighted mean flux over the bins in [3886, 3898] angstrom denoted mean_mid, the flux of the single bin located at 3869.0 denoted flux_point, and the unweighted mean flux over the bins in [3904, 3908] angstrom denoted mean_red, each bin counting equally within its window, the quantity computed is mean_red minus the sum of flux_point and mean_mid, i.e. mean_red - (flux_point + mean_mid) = -4.3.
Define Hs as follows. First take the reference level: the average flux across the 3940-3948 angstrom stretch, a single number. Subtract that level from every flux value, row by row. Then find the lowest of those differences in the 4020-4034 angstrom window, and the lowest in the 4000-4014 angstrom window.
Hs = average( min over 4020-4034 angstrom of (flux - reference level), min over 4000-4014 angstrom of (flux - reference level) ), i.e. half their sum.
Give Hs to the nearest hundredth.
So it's -0.46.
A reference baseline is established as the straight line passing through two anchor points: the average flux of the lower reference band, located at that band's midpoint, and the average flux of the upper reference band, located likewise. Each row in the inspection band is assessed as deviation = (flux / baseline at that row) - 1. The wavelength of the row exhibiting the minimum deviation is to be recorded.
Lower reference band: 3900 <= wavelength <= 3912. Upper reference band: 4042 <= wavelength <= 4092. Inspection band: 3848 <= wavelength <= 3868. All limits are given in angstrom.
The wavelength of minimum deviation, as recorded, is 3859.0 angstrom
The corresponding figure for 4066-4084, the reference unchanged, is 4079.0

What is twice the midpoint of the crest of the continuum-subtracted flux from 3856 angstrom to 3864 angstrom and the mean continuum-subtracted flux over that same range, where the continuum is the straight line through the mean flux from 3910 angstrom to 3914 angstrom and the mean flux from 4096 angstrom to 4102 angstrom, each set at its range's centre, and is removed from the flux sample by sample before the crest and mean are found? 0.6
